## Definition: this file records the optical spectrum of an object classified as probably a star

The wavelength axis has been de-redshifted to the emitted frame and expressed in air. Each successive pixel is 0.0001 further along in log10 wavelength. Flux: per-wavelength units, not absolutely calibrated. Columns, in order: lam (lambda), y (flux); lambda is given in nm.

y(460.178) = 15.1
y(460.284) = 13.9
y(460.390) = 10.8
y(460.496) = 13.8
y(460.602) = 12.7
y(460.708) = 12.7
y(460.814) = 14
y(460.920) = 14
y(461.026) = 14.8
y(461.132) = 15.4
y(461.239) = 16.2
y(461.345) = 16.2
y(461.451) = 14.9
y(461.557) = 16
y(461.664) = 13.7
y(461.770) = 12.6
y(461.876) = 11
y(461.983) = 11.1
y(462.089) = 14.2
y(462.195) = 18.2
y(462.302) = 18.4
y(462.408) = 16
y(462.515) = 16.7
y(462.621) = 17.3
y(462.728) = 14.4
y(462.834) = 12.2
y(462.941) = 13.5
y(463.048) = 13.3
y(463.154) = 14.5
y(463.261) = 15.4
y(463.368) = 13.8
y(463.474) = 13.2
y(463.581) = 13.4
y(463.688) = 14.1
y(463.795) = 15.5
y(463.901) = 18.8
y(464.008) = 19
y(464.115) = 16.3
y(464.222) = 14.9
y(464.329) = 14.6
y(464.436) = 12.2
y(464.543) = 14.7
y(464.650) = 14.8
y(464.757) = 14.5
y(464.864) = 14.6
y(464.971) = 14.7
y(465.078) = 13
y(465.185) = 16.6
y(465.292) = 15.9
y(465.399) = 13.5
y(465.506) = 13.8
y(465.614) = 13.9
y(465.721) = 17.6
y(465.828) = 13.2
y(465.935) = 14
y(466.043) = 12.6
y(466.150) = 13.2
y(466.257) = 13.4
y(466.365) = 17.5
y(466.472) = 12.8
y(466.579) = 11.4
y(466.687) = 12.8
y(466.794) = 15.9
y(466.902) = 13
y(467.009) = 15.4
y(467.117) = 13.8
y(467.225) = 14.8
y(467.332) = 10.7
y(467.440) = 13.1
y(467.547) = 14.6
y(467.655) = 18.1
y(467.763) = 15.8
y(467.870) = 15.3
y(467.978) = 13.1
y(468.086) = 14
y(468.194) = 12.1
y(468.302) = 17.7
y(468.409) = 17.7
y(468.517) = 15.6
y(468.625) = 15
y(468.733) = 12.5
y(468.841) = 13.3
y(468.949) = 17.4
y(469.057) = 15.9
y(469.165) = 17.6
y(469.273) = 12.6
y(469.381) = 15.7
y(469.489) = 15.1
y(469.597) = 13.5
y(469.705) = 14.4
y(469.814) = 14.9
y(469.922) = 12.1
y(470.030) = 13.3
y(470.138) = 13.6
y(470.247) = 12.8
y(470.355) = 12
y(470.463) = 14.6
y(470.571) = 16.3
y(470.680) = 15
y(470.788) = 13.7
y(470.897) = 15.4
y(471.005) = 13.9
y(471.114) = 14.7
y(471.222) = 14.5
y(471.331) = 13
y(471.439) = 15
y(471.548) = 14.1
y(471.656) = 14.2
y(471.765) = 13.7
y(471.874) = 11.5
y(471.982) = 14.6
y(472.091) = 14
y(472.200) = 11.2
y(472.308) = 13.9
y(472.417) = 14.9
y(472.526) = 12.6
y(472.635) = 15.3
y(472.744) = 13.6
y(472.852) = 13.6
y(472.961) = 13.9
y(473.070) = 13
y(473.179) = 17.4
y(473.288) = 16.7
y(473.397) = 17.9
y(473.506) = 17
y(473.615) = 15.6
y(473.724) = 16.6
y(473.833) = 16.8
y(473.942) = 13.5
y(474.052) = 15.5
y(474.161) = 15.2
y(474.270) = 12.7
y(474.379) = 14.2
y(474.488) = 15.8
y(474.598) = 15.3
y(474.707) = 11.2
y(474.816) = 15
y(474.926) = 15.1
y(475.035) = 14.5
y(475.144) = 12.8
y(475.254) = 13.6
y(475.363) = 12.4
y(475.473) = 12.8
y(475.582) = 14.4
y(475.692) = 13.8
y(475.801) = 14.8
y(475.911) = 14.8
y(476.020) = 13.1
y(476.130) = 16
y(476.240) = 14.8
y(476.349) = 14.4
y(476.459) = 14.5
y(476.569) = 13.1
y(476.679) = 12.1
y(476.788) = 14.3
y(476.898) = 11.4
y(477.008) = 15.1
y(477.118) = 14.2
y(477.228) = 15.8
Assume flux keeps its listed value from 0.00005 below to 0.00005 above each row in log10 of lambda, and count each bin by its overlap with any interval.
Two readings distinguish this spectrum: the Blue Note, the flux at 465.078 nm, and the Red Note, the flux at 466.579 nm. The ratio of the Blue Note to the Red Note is 1.14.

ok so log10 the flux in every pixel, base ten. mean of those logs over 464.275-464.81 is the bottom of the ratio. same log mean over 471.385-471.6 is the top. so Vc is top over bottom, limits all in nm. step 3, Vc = 1.011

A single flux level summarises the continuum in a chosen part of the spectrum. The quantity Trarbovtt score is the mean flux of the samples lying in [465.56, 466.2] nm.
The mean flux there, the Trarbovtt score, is 14.1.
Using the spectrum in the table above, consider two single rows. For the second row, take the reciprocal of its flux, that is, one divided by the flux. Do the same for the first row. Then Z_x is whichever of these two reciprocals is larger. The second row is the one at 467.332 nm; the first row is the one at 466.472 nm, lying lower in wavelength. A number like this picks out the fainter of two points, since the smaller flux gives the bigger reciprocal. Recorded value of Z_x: 0.093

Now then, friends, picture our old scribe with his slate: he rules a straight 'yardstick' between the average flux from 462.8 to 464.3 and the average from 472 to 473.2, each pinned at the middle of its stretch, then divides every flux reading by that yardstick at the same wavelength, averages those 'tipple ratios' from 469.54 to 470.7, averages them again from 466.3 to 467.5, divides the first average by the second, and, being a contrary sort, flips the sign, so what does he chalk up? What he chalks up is -1.03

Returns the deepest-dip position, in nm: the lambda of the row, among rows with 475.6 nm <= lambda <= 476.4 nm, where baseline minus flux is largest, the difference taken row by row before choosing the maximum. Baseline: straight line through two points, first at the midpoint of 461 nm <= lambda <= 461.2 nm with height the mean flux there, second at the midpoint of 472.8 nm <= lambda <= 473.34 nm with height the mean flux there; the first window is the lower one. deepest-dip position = 476.020 nm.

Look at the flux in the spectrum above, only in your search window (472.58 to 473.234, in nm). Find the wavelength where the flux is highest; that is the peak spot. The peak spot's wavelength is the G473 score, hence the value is 473.179 nm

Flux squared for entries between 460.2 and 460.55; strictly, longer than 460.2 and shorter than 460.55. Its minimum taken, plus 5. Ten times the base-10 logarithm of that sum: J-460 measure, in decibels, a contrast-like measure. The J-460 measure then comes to 20.9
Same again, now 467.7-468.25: 21.8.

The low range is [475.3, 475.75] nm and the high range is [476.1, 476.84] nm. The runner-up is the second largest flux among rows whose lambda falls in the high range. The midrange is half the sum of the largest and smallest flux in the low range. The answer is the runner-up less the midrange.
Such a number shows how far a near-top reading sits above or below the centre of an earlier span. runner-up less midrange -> 1.4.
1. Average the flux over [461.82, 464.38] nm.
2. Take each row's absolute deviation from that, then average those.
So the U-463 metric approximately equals 1.8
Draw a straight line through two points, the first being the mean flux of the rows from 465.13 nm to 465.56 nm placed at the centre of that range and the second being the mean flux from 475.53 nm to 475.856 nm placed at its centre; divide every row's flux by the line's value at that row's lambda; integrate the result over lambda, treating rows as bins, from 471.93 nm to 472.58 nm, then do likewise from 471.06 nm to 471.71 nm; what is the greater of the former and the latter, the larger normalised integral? 0.636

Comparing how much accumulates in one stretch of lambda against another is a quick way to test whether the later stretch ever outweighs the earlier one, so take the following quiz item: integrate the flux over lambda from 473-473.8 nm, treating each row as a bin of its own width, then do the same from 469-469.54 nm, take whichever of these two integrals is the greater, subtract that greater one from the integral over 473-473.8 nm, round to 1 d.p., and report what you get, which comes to 0.0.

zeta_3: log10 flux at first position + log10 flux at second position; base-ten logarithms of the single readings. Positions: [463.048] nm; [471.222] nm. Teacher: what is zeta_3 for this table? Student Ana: 2.29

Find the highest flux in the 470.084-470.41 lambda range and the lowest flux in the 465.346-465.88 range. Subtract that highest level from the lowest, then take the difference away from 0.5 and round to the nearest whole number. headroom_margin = 1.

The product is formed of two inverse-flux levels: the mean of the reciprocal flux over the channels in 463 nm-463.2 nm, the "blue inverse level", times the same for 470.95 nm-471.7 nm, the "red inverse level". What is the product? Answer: 0.0051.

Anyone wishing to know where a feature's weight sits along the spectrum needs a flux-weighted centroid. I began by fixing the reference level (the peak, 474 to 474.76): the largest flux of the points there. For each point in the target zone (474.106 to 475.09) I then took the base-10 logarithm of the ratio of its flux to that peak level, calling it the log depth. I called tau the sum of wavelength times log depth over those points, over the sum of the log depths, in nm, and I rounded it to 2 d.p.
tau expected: 474.59 nm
